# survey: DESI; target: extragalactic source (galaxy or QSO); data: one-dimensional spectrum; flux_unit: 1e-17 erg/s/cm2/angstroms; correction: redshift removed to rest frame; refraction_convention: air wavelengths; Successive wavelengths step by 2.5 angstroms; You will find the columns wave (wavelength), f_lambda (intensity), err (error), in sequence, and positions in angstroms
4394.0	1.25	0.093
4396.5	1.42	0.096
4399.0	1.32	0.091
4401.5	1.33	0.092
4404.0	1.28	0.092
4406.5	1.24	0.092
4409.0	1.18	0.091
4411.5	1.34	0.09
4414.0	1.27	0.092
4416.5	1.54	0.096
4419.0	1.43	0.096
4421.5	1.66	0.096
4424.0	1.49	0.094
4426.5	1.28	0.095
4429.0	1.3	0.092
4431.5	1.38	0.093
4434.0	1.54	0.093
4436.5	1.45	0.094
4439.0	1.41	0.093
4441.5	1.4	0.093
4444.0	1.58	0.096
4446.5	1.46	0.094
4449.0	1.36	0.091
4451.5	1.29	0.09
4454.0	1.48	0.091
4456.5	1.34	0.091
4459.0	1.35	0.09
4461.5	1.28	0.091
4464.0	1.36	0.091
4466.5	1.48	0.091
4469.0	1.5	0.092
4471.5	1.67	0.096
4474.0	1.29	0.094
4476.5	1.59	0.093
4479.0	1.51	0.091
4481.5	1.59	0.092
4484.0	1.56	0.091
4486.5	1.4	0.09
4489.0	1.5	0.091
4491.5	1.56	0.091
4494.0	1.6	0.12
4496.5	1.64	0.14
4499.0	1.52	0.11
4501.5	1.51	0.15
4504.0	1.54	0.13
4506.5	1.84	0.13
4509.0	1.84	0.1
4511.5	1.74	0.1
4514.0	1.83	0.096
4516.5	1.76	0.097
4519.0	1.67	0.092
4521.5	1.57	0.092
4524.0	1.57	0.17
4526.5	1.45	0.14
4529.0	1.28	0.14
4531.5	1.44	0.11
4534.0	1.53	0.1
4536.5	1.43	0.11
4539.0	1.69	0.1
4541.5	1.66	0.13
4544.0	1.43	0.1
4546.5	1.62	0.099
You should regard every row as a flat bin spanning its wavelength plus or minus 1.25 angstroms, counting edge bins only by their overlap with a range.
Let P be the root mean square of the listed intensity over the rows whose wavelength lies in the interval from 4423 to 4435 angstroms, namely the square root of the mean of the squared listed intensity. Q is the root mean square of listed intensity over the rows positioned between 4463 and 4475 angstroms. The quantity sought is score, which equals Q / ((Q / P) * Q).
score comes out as 0.96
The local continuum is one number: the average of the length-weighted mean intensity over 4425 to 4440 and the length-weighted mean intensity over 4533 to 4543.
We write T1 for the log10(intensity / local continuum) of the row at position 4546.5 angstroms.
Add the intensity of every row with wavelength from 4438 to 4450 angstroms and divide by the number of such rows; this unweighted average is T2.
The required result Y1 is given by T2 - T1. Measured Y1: 1.40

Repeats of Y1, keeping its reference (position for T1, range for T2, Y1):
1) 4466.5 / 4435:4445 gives 1.46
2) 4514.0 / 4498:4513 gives 1.57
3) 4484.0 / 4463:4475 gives 1.44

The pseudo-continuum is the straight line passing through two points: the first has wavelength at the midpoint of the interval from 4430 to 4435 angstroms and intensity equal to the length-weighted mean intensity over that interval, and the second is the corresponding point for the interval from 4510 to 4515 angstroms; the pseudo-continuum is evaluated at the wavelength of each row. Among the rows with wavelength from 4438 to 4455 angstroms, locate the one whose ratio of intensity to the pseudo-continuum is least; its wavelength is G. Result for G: 4451.5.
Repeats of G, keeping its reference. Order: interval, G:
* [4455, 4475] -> 4474.0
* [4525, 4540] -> 4529.0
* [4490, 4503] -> 4501.5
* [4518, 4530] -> 4529.0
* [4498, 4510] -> 4501.5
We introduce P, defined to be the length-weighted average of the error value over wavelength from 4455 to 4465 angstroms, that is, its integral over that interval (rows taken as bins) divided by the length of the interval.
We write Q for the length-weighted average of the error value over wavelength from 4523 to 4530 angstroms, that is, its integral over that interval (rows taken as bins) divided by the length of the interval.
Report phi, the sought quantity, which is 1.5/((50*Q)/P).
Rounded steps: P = 0.091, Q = 0.150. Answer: 0.018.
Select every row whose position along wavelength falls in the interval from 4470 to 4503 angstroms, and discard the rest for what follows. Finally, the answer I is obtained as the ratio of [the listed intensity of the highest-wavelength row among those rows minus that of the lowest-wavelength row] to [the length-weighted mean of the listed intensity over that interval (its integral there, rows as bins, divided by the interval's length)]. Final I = -0.104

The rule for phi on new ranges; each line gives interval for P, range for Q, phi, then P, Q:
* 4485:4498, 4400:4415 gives 0.035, 0.106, 0.091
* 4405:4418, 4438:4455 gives 0.030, 0.092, 0.093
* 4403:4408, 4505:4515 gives 0.026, 0.092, 0.107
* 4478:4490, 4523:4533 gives 0.020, 0.091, 0.138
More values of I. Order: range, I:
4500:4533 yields -0.043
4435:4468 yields 0.021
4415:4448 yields -0.055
